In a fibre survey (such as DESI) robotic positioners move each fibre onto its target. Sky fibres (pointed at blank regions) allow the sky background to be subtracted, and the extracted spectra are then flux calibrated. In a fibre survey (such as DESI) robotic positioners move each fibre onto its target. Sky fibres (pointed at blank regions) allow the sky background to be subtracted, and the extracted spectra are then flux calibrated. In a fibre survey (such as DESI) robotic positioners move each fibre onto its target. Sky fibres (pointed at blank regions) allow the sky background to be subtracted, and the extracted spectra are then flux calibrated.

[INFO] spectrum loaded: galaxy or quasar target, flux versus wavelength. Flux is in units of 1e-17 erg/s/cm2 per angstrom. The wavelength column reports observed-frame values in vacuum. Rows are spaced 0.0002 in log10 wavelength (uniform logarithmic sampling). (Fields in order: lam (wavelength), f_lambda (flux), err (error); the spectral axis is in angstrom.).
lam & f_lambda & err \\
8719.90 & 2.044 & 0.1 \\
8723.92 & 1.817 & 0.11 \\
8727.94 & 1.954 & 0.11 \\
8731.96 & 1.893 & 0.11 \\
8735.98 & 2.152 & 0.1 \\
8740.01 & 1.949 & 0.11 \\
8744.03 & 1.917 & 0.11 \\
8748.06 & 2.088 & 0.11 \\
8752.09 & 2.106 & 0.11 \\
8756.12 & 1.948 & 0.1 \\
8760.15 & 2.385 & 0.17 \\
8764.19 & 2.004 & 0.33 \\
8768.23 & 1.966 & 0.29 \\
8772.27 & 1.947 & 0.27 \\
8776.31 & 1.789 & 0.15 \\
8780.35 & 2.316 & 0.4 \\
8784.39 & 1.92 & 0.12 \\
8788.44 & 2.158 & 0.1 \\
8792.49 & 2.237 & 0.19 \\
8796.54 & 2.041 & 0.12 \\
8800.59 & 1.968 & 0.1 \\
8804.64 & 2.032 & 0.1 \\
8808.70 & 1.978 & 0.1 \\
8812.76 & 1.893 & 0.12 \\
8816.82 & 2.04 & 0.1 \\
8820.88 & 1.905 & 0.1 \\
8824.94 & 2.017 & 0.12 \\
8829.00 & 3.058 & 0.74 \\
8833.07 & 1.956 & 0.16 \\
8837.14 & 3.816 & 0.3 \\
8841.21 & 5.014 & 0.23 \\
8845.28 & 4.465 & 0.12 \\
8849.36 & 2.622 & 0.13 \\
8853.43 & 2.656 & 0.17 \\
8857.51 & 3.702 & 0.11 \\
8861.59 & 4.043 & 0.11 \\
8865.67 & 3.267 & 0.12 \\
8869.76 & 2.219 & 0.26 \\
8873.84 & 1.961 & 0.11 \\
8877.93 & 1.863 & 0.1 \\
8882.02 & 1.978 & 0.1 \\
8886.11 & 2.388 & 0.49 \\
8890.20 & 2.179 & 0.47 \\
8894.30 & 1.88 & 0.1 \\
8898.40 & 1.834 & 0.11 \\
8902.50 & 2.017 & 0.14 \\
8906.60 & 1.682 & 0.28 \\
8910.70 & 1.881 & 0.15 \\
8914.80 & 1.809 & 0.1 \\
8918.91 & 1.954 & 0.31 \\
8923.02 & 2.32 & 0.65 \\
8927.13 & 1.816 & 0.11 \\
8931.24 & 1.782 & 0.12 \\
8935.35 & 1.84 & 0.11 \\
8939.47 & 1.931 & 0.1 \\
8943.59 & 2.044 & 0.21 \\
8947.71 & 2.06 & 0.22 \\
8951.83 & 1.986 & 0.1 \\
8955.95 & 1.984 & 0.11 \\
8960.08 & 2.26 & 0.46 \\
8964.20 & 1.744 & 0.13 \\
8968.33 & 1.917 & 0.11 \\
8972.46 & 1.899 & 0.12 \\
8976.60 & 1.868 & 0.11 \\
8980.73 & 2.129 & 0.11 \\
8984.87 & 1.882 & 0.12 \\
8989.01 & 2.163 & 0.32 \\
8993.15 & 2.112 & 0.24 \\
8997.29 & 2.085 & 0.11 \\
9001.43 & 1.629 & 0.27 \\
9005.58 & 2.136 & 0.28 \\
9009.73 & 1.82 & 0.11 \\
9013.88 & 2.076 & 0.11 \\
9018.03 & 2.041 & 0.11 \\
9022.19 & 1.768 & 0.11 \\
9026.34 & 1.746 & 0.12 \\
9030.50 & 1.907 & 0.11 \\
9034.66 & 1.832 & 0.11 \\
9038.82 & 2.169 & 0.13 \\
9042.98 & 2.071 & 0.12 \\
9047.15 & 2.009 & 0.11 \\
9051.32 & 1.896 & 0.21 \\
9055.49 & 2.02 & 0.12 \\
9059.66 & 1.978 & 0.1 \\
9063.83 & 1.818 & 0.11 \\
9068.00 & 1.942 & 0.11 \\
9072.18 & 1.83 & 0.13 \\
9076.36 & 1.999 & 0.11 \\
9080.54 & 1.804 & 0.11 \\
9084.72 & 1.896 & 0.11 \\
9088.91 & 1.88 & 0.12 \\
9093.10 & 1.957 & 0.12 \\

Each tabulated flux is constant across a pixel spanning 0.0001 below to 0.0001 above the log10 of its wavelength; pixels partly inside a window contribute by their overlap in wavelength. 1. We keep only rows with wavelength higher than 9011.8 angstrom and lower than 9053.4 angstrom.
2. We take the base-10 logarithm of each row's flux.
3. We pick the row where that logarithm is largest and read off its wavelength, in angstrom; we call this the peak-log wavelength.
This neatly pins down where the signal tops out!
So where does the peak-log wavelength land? 9038.82 angstrom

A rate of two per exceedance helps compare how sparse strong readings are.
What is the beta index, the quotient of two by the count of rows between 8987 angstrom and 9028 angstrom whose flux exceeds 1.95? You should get 0.33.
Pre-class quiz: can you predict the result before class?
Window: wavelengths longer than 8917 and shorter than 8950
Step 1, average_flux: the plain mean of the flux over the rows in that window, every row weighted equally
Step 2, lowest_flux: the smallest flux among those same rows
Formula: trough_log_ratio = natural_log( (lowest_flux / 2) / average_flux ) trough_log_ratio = -0.79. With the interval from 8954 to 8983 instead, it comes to -0.82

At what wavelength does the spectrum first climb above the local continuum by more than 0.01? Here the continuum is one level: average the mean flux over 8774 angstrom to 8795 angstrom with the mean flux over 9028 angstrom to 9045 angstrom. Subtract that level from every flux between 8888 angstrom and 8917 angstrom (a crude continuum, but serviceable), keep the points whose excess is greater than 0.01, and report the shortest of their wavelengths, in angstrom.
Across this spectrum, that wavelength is 8890.20 angstrom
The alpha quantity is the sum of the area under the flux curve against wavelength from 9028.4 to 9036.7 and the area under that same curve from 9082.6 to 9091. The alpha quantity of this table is 31.4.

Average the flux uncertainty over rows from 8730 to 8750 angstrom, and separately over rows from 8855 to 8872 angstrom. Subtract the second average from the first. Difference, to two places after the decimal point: -0.04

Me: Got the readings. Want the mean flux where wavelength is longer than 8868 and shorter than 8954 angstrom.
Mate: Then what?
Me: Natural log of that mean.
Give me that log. 0.679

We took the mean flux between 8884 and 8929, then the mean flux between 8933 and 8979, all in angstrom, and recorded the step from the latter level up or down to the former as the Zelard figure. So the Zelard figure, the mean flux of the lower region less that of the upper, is 0.0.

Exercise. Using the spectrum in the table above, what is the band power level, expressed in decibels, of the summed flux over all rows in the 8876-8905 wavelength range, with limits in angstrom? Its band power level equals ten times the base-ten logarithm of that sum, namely 11.50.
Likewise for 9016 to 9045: 11.31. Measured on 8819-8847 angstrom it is 13.47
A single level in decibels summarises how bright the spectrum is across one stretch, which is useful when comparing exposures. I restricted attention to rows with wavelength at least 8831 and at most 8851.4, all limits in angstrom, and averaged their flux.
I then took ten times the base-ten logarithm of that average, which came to 5.5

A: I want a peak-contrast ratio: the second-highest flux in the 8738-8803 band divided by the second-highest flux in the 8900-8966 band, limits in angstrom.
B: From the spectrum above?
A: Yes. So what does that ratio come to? 1.0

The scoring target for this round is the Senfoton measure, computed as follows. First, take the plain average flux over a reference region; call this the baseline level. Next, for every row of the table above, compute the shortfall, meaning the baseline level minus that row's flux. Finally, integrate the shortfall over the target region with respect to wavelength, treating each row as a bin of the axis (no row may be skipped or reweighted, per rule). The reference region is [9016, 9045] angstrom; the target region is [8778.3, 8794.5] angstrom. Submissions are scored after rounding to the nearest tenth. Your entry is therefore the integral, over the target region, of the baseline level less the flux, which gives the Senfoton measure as -3.6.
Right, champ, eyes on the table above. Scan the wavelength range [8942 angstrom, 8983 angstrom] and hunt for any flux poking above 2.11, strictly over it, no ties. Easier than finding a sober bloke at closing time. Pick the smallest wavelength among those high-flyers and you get 8960.08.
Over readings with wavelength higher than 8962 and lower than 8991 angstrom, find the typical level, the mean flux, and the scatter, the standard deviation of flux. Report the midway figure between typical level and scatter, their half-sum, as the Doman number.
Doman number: 1.0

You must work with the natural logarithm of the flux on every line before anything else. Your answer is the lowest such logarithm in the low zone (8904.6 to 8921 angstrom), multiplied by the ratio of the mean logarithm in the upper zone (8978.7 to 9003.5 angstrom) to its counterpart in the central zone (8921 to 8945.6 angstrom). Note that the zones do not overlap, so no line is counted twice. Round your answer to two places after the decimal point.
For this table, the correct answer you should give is 0.54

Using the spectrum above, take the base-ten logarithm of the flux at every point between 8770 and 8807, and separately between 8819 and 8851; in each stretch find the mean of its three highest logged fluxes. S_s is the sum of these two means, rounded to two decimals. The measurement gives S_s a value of 0.99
